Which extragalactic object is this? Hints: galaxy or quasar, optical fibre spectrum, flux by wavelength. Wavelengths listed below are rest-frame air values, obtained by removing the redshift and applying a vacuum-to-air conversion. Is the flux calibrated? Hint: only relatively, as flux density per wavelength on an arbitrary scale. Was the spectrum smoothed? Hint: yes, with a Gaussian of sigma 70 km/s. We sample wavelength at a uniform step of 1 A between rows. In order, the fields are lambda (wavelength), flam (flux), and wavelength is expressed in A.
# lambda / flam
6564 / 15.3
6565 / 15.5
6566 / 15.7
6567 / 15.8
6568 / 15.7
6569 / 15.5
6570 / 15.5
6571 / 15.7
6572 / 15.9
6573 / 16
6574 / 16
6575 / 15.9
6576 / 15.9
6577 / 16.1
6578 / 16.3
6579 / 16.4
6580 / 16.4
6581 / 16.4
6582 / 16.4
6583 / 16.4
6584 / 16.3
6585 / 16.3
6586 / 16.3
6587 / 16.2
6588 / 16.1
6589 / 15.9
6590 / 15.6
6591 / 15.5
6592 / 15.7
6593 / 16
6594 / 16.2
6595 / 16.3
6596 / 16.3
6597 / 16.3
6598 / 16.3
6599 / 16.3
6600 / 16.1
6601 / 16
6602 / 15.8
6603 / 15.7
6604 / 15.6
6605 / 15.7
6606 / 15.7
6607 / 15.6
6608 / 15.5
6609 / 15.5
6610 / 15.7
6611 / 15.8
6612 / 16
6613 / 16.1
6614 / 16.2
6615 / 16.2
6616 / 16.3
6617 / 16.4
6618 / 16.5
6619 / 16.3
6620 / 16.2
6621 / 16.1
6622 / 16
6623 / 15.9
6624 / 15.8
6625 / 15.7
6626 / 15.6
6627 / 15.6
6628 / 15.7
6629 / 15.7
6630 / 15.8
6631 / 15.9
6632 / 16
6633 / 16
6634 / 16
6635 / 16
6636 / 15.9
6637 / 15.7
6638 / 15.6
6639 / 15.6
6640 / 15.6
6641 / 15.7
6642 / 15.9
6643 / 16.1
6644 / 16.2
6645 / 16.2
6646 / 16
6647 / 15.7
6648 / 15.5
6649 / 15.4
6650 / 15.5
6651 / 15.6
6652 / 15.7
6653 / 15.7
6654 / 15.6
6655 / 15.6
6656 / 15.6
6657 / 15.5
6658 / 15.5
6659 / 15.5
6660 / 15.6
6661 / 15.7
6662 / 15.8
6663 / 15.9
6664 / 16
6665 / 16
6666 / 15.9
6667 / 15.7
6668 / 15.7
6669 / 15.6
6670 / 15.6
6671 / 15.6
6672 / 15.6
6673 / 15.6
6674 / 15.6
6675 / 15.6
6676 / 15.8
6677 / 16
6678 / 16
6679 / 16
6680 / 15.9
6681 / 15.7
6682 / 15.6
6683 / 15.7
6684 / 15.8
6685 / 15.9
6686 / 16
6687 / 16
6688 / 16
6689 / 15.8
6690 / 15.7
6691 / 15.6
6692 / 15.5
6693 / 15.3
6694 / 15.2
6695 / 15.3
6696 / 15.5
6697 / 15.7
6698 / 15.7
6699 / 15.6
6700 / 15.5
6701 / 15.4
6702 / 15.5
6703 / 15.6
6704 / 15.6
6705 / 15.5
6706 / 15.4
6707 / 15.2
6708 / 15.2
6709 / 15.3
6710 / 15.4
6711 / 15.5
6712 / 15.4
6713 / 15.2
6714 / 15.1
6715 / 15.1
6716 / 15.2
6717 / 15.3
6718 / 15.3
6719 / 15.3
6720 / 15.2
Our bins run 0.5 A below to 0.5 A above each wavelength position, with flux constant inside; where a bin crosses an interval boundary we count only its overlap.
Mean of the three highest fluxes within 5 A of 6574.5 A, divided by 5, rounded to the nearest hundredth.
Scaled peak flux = 3.25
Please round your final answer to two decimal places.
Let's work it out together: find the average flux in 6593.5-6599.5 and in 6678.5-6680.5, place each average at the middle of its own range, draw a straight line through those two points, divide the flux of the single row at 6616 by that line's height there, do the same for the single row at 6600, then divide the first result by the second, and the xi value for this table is 1.02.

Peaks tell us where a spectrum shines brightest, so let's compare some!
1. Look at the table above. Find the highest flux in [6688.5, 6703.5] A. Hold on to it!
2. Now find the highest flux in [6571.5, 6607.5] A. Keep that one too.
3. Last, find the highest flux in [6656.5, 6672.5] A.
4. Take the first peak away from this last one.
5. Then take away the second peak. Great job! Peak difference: -16.2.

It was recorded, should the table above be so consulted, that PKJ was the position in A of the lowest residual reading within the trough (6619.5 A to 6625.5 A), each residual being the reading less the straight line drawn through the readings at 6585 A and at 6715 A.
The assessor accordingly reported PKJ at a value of 6625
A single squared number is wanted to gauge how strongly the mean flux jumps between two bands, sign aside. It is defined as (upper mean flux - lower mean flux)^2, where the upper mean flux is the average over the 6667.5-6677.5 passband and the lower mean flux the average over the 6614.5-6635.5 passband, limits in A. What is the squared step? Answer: 0.10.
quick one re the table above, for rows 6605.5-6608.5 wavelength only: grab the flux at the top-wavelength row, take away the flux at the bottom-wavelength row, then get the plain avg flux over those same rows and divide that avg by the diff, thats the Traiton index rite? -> -78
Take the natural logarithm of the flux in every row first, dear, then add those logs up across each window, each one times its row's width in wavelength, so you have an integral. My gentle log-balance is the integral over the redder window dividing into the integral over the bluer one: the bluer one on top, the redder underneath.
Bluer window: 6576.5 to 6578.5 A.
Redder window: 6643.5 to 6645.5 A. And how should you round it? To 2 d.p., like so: 1.00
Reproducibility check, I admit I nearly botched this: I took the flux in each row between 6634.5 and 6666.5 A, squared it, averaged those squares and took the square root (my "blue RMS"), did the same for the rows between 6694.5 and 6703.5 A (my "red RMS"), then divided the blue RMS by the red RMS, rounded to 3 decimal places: 1.014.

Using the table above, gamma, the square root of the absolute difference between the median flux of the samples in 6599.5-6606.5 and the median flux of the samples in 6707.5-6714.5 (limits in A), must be 0.63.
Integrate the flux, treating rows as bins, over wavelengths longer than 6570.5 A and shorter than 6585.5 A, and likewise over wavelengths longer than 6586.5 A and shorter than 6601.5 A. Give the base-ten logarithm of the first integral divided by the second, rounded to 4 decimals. 0.0029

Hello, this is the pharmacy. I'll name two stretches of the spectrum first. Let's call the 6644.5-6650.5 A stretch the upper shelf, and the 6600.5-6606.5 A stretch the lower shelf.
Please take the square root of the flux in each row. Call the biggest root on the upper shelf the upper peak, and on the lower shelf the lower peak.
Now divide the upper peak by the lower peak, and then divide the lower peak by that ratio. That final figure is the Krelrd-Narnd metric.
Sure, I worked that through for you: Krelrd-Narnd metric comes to 3.98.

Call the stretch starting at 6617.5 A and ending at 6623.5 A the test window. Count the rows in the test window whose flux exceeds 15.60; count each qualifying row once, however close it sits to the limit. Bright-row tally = 6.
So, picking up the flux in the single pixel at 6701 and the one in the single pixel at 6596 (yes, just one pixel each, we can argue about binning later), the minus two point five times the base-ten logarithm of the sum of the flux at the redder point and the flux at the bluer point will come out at -3.75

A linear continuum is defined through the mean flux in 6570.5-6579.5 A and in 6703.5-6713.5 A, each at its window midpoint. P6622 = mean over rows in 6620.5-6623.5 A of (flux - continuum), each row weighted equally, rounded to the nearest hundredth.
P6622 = 0.21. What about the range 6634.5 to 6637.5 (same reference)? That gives 0.14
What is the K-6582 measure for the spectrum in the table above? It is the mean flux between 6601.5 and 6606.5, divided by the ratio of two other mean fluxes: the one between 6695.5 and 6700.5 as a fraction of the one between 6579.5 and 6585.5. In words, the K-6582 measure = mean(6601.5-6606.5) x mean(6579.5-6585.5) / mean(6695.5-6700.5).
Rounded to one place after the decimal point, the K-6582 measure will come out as 16.5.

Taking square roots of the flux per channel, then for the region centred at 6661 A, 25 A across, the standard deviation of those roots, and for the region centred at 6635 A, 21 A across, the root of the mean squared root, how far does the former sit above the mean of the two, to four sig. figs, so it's -1.980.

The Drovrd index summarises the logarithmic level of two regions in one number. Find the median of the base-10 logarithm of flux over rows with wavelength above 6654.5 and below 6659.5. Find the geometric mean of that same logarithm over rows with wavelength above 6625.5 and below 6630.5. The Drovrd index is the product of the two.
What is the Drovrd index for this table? 1.42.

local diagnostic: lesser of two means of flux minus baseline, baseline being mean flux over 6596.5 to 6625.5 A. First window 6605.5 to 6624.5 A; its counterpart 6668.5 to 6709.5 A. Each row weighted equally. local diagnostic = -0.35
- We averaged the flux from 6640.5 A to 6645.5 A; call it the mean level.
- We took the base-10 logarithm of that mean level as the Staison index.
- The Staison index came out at 1.20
